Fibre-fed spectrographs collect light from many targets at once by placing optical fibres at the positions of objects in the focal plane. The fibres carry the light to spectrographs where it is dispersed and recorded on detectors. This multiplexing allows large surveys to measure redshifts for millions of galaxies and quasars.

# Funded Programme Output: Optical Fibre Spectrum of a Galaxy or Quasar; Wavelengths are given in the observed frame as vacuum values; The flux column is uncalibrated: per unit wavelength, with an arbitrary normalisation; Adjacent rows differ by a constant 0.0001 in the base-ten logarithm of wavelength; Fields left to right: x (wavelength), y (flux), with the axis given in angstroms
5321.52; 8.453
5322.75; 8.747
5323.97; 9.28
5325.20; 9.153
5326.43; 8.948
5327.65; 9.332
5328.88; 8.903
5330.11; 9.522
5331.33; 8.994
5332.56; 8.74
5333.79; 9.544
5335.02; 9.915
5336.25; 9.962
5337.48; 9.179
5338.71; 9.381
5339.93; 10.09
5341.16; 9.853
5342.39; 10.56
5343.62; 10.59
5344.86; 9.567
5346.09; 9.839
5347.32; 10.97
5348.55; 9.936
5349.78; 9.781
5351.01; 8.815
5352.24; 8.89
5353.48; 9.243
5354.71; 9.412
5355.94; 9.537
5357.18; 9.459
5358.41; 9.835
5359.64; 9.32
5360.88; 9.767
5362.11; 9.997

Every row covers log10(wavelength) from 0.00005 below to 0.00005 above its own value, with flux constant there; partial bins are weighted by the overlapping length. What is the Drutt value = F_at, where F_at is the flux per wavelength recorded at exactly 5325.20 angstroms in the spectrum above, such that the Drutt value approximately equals 9.153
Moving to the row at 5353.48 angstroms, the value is 9.243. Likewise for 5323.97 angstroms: 9.28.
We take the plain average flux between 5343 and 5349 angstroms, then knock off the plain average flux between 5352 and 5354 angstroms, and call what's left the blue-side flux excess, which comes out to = 1.1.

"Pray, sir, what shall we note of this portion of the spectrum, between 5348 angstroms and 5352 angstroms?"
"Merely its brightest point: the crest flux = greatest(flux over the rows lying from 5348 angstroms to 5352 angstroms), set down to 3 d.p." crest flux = 9.936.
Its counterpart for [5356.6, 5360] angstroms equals 9.835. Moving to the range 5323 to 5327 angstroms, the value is 9.280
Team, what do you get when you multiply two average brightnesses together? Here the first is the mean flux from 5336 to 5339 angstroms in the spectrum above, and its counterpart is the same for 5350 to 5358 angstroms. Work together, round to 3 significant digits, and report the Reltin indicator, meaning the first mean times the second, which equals 87.7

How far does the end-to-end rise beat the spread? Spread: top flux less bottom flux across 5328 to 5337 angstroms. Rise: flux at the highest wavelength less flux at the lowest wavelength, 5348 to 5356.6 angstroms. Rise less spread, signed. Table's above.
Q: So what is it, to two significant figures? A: -1.6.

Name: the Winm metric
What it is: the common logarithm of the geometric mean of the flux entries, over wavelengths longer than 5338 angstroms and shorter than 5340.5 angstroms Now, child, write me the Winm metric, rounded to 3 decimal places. 0.988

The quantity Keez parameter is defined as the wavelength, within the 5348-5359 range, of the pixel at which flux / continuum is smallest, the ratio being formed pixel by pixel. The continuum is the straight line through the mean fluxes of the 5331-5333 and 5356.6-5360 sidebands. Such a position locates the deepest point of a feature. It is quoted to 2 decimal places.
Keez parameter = 5351.01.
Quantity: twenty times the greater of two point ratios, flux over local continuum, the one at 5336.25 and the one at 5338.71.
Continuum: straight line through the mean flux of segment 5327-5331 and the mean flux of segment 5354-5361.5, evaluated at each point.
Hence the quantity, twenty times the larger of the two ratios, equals 21.4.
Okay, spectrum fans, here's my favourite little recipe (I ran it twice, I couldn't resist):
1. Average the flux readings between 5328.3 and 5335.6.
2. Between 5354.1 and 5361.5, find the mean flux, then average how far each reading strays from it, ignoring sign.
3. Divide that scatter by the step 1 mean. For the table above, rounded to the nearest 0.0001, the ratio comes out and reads 0.0177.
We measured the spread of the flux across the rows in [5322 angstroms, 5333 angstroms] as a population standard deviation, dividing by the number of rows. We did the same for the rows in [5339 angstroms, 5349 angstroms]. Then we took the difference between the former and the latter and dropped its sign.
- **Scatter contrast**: 0.19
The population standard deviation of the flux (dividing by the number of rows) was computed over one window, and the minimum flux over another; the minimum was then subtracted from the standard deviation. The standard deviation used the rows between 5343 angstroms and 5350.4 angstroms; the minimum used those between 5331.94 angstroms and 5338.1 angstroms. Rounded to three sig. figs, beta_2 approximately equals -8.24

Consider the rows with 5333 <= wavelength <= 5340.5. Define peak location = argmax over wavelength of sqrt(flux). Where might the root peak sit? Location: 5339.93 angstroms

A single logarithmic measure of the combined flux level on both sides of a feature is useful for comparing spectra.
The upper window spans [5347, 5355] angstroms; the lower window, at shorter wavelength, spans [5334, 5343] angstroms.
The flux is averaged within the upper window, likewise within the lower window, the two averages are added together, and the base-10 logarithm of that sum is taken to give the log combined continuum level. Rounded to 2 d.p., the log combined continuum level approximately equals 1.29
